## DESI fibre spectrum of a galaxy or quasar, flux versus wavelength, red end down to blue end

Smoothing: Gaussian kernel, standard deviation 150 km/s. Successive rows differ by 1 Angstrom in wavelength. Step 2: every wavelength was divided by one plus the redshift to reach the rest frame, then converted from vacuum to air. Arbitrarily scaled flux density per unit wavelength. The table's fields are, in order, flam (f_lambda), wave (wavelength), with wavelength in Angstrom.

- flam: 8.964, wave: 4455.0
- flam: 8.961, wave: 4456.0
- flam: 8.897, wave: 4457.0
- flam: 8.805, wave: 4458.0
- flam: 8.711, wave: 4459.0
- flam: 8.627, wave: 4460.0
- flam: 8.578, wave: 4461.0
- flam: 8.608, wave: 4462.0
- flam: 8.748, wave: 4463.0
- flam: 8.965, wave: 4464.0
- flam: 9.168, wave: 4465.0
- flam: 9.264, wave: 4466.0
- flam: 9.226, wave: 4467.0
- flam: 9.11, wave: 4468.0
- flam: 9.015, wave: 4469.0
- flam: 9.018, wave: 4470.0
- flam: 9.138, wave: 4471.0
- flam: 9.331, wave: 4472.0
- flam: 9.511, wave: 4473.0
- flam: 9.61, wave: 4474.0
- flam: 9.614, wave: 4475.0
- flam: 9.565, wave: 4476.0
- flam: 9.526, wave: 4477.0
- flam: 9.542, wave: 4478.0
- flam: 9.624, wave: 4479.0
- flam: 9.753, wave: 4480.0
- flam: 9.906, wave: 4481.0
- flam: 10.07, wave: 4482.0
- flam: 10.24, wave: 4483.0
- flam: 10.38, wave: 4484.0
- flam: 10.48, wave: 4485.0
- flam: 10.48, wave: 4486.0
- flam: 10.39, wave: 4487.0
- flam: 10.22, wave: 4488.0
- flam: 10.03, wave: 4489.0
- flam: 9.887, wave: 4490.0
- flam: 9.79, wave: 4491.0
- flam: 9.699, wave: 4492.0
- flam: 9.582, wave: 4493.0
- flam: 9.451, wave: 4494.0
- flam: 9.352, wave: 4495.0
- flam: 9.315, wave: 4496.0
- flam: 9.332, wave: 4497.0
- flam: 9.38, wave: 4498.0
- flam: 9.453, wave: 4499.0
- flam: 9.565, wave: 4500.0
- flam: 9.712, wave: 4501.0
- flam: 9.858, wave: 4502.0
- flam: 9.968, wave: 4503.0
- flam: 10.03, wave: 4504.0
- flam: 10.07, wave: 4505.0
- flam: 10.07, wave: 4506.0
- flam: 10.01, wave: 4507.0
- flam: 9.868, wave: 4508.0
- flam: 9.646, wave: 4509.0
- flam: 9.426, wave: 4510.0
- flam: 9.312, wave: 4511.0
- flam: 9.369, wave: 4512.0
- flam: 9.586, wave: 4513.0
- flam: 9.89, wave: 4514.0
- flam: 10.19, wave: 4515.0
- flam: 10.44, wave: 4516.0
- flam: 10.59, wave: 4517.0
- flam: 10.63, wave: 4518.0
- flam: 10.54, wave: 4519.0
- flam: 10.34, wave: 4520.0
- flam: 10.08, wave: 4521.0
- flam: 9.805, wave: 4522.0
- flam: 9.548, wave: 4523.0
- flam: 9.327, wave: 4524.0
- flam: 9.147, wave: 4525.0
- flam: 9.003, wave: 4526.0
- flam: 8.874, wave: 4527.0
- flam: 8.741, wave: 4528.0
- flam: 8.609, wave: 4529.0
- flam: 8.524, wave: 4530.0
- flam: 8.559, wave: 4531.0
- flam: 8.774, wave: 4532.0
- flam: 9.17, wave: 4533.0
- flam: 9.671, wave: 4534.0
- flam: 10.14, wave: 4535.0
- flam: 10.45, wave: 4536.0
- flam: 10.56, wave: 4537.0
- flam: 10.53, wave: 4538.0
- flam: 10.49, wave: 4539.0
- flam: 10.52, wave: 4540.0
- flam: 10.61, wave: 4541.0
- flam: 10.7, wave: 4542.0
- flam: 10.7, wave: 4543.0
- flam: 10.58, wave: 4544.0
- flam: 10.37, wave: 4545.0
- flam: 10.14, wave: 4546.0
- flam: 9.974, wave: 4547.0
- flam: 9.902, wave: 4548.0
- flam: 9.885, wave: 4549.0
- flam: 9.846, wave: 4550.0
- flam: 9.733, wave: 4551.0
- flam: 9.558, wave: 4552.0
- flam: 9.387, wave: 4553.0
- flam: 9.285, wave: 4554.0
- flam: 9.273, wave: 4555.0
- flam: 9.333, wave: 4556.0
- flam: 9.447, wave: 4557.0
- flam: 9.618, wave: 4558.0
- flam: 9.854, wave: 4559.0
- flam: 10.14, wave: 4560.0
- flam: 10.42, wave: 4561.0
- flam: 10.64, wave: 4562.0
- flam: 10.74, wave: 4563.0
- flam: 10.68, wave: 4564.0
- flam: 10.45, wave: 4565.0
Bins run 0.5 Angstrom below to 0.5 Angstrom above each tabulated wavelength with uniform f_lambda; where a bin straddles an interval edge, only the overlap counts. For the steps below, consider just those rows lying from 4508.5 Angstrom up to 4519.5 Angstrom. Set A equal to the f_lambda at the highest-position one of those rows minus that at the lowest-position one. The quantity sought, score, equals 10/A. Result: 11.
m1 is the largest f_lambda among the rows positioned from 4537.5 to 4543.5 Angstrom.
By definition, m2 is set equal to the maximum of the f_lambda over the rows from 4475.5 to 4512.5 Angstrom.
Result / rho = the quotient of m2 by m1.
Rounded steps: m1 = 10.7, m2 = 10.48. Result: 0.98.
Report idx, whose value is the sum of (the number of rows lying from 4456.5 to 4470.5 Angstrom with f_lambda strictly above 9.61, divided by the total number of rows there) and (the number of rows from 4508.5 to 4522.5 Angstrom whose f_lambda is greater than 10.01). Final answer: 7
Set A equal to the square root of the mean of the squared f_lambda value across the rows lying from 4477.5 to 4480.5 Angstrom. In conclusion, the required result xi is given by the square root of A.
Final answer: 3.10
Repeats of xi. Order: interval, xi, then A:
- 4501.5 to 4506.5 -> 3.16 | 10.0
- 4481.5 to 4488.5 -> 3.21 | 10.3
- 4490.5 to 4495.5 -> 3.09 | 9.6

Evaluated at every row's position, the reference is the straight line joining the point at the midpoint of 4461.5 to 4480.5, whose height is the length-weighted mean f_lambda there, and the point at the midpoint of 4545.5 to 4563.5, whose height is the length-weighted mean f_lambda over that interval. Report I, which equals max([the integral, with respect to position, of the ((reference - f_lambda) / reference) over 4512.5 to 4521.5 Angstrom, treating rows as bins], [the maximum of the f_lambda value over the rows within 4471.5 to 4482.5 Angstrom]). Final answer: 10.1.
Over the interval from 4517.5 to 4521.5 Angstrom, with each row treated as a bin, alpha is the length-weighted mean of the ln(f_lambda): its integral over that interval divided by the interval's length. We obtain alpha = 2.34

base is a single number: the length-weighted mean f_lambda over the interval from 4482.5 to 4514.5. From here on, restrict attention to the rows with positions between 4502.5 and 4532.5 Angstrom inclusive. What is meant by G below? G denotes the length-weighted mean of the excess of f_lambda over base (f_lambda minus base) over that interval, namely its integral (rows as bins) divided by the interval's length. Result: -0.18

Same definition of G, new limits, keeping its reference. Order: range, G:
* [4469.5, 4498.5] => -0.08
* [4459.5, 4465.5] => -1.03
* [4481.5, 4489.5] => 0.48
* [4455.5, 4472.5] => -0.86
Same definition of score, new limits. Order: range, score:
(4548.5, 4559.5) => -323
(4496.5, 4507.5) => 15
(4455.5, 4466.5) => 33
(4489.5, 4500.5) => -31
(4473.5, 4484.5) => 13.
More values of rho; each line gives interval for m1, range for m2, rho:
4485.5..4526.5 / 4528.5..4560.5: 1.01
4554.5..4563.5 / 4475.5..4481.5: 0.92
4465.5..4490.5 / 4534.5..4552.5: 1.02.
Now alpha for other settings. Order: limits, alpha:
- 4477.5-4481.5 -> 2.27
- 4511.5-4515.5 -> 2.28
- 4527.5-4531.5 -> 2.15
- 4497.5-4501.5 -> 2.25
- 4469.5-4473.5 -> 2.22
